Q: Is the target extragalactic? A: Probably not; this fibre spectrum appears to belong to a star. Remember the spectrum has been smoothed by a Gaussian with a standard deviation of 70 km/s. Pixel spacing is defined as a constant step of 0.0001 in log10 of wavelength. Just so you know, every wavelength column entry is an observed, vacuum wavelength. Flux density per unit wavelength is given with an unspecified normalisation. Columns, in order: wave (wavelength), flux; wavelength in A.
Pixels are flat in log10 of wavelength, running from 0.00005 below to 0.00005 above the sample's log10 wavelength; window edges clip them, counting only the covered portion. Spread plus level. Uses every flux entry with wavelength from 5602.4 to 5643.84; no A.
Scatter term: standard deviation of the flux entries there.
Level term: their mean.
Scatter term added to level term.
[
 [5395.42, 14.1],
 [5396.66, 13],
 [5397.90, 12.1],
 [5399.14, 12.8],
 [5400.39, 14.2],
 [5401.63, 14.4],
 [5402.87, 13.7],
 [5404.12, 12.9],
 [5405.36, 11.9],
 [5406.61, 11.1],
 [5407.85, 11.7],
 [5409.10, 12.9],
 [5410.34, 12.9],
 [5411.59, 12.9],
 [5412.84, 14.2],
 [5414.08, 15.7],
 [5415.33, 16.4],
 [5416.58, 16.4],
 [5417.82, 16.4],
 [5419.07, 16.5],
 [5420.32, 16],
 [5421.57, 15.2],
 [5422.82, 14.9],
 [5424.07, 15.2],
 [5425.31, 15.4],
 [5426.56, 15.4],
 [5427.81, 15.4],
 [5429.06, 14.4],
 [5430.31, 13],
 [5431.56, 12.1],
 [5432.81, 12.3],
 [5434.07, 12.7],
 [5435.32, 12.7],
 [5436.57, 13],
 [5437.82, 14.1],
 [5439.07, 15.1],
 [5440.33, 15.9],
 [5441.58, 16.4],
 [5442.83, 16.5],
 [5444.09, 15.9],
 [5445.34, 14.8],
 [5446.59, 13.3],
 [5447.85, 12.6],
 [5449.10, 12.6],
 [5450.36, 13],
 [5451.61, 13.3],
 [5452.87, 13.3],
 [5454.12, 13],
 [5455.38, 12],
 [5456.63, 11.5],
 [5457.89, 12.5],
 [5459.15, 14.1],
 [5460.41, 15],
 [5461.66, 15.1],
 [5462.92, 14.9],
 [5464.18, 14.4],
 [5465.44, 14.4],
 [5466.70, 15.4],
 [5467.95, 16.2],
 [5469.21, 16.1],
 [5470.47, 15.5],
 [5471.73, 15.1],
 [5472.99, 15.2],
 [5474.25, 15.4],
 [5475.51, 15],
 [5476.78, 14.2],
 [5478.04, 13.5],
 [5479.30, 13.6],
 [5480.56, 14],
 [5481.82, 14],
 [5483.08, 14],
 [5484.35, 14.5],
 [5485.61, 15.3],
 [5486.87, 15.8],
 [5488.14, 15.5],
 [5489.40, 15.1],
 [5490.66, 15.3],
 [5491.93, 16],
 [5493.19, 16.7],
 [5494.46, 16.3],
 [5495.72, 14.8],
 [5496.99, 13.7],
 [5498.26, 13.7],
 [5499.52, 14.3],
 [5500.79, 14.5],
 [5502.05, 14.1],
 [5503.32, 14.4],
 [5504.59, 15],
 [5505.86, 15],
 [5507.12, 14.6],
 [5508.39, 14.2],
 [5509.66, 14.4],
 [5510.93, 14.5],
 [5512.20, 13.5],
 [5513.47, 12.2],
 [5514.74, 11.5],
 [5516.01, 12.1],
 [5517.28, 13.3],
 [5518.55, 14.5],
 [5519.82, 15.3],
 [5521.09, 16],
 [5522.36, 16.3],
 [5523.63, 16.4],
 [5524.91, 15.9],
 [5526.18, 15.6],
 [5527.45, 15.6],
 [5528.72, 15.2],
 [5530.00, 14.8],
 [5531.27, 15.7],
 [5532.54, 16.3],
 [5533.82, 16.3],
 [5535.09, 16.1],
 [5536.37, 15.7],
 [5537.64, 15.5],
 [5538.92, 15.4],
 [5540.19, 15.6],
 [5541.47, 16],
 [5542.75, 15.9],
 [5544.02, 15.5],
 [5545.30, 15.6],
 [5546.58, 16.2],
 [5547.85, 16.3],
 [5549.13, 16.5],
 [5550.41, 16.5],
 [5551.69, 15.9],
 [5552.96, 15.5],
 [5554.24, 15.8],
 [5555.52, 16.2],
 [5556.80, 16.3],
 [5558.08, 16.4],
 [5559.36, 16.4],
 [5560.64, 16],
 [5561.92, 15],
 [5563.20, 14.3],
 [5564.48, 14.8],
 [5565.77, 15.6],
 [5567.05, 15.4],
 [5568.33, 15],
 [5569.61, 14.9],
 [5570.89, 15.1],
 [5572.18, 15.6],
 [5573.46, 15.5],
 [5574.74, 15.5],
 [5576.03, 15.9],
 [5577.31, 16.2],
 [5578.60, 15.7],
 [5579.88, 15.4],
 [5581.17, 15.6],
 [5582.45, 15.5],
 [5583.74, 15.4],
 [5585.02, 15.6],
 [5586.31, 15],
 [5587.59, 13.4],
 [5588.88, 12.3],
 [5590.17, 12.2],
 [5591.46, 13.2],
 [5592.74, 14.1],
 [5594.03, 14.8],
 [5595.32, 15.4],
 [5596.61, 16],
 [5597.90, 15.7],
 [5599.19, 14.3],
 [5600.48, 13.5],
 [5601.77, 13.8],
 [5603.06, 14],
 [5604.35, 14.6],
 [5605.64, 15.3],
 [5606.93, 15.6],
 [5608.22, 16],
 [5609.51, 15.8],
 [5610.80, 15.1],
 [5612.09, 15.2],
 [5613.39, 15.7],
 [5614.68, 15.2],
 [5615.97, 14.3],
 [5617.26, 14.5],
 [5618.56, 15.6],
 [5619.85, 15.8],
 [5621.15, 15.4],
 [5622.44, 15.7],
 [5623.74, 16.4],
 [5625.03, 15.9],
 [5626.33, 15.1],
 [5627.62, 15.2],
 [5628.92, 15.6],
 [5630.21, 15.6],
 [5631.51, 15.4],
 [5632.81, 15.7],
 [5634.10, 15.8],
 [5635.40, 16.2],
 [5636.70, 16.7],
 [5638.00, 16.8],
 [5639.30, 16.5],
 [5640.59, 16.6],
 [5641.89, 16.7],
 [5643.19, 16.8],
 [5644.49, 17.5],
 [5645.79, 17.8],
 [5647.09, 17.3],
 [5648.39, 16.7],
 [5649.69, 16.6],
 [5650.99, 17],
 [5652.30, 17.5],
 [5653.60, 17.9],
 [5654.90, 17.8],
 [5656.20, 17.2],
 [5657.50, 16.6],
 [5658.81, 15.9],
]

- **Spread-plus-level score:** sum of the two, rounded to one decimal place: 16.4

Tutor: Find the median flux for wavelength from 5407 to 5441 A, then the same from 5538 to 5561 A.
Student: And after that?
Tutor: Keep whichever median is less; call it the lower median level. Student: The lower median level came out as 14.9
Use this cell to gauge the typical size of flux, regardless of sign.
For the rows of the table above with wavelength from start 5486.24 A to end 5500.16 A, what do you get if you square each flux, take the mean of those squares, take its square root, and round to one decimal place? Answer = 15.2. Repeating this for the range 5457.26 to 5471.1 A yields 14.9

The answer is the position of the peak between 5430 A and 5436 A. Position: 5430.31 A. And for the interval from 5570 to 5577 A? 5576.03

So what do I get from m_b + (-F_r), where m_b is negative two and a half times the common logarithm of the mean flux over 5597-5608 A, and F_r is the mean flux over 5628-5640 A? -18.9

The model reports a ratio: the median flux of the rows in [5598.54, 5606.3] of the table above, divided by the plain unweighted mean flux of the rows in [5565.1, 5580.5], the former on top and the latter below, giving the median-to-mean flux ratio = 0.91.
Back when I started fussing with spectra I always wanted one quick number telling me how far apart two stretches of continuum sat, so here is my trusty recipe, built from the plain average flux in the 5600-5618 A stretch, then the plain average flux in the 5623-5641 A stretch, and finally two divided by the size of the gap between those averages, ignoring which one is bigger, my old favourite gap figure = 1.9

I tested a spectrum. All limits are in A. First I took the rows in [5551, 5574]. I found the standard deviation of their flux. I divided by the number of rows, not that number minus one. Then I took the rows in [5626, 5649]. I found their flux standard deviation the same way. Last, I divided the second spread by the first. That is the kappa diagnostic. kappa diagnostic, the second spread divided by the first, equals 1.3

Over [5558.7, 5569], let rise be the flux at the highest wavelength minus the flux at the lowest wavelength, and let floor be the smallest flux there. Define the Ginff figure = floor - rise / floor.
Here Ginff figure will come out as 14.4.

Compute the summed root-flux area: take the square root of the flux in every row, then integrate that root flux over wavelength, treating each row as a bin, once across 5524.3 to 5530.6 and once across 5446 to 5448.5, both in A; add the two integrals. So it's 34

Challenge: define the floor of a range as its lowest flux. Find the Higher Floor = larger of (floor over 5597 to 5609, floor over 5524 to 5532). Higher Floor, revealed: 14.8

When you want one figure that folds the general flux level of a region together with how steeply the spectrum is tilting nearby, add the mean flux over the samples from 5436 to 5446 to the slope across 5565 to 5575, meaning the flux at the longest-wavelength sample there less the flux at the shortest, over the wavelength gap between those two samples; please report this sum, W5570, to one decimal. 15.2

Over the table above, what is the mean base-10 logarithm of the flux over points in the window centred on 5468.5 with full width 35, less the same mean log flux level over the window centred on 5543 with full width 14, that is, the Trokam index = -0.046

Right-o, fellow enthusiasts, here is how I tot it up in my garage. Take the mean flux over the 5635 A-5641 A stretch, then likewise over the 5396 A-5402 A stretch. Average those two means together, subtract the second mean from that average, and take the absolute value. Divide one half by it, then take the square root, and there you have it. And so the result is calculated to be 0.55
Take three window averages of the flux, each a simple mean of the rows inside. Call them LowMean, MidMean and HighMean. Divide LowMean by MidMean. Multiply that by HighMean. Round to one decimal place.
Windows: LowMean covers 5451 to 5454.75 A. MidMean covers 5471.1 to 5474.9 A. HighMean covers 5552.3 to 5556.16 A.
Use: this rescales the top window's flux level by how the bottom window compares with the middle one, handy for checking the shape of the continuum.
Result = 13.7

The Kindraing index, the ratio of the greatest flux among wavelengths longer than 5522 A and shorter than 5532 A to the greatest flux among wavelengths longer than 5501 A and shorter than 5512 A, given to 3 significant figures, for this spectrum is 1.09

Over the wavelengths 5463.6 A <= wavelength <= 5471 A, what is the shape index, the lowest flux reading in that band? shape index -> 14.4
